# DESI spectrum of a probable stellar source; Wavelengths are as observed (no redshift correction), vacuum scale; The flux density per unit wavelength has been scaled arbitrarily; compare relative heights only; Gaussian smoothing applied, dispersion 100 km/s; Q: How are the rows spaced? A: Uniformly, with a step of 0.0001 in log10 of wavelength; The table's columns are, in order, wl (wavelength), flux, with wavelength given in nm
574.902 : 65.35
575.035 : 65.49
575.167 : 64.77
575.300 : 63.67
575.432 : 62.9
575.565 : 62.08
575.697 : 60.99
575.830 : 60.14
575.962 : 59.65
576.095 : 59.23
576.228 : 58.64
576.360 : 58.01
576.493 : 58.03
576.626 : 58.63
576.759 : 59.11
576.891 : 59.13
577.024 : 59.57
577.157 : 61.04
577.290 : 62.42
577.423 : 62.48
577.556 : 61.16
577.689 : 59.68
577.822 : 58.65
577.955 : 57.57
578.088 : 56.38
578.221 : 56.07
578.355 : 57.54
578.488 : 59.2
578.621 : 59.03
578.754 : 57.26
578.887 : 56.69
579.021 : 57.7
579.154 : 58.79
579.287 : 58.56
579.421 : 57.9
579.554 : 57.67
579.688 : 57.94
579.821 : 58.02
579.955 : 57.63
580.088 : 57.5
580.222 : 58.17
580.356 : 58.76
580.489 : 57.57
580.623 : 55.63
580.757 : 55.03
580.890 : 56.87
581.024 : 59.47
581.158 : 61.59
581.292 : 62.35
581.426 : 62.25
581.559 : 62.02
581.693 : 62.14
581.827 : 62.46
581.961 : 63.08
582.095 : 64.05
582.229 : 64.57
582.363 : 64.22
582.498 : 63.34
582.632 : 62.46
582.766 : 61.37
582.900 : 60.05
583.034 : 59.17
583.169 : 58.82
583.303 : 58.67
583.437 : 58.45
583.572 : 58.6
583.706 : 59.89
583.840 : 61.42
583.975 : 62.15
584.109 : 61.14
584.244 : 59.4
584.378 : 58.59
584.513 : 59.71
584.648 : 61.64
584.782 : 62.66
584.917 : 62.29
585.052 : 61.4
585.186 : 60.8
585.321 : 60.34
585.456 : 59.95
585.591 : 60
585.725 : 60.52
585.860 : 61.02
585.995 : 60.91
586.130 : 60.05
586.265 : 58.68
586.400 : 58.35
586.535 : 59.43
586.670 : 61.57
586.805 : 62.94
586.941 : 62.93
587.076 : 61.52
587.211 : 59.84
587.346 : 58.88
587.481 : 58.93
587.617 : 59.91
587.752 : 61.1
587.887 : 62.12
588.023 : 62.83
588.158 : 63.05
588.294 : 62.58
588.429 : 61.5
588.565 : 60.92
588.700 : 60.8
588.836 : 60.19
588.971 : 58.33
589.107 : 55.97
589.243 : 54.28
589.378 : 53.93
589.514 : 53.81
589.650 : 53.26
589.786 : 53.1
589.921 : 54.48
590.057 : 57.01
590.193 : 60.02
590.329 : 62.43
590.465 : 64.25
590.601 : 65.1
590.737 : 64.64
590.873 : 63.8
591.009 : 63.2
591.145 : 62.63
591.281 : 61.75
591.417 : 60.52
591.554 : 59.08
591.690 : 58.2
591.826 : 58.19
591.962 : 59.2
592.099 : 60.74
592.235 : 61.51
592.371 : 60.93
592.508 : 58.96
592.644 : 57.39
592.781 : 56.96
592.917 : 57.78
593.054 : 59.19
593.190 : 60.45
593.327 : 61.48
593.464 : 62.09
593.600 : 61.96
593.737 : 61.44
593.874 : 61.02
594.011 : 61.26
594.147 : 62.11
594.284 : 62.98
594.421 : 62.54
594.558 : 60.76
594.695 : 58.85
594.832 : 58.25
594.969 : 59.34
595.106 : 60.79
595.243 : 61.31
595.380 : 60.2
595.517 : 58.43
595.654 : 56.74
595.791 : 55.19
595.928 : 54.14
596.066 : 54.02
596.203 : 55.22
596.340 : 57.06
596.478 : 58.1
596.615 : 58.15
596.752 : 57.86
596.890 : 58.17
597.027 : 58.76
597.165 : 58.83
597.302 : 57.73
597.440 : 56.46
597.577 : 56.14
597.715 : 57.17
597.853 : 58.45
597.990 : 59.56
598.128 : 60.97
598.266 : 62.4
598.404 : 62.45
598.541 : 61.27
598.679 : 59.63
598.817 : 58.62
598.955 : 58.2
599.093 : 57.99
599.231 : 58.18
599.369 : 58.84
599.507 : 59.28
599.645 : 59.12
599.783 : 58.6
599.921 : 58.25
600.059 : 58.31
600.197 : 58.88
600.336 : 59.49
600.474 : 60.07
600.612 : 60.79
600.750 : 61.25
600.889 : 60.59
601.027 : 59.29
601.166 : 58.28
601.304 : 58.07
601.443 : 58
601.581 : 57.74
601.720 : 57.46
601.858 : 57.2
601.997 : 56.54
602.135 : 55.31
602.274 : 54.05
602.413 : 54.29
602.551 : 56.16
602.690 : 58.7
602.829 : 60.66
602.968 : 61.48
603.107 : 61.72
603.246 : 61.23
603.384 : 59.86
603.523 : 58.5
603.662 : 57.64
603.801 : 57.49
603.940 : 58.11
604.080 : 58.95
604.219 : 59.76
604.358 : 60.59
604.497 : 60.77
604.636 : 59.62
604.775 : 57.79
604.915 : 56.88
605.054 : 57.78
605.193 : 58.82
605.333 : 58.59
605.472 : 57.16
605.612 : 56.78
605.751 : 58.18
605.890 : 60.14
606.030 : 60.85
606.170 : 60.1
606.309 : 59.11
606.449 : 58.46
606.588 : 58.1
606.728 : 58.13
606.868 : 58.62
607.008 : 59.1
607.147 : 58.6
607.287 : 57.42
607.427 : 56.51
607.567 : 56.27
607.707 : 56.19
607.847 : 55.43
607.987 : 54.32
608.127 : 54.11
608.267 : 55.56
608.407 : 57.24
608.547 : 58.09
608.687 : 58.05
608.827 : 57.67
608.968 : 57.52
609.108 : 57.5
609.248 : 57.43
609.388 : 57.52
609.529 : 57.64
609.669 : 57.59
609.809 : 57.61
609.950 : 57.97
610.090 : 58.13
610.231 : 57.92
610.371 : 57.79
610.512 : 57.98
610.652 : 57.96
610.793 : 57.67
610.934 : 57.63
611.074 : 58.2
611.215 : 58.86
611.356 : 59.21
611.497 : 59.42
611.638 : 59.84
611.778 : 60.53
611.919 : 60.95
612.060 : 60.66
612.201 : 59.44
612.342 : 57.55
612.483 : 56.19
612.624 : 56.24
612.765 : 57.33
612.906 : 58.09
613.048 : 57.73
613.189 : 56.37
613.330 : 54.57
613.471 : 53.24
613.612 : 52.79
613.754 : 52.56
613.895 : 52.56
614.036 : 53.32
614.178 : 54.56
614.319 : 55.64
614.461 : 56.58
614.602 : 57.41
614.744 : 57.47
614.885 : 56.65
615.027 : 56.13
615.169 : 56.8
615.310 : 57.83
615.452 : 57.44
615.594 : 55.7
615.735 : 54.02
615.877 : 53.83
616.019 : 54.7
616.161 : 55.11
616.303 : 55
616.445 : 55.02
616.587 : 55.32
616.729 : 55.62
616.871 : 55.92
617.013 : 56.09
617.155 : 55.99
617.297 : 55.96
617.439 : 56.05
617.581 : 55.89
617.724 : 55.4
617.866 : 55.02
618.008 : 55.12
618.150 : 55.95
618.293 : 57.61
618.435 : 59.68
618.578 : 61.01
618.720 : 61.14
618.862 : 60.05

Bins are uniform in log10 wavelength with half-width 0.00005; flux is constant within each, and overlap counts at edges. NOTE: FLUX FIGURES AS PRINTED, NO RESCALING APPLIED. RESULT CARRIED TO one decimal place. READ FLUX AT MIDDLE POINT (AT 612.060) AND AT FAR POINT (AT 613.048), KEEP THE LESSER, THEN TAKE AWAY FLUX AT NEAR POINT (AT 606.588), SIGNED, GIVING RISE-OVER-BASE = -0.4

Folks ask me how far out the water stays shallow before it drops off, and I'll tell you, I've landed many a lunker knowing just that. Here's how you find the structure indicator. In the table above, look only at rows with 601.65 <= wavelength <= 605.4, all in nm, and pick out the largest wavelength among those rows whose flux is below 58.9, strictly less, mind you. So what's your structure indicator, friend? 605.333 nm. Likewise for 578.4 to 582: 580.890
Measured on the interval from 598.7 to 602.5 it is 602.413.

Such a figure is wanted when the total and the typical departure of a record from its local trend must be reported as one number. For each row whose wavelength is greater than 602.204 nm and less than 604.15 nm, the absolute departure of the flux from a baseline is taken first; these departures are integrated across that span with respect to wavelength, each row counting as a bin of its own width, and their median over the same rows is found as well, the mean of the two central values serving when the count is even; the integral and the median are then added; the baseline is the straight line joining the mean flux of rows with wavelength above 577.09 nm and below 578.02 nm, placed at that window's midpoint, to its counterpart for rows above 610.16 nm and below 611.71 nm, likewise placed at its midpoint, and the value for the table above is 5.3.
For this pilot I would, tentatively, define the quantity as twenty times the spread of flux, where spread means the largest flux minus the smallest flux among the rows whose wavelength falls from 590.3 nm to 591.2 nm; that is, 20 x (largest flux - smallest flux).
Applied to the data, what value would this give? 53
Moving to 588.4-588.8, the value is 14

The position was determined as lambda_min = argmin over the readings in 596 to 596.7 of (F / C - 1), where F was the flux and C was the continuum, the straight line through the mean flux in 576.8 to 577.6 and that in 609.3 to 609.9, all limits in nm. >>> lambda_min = 596.066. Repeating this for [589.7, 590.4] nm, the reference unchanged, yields 589.786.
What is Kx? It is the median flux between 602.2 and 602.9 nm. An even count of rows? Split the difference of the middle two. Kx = 56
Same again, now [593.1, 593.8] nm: 61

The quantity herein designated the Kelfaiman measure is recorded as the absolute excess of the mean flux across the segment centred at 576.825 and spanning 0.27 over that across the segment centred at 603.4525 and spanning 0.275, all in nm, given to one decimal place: 0.1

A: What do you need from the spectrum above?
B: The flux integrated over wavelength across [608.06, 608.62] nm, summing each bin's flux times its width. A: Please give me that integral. 31.5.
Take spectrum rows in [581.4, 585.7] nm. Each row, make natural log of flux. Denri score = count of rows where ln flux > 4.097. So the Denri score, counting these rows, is 20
